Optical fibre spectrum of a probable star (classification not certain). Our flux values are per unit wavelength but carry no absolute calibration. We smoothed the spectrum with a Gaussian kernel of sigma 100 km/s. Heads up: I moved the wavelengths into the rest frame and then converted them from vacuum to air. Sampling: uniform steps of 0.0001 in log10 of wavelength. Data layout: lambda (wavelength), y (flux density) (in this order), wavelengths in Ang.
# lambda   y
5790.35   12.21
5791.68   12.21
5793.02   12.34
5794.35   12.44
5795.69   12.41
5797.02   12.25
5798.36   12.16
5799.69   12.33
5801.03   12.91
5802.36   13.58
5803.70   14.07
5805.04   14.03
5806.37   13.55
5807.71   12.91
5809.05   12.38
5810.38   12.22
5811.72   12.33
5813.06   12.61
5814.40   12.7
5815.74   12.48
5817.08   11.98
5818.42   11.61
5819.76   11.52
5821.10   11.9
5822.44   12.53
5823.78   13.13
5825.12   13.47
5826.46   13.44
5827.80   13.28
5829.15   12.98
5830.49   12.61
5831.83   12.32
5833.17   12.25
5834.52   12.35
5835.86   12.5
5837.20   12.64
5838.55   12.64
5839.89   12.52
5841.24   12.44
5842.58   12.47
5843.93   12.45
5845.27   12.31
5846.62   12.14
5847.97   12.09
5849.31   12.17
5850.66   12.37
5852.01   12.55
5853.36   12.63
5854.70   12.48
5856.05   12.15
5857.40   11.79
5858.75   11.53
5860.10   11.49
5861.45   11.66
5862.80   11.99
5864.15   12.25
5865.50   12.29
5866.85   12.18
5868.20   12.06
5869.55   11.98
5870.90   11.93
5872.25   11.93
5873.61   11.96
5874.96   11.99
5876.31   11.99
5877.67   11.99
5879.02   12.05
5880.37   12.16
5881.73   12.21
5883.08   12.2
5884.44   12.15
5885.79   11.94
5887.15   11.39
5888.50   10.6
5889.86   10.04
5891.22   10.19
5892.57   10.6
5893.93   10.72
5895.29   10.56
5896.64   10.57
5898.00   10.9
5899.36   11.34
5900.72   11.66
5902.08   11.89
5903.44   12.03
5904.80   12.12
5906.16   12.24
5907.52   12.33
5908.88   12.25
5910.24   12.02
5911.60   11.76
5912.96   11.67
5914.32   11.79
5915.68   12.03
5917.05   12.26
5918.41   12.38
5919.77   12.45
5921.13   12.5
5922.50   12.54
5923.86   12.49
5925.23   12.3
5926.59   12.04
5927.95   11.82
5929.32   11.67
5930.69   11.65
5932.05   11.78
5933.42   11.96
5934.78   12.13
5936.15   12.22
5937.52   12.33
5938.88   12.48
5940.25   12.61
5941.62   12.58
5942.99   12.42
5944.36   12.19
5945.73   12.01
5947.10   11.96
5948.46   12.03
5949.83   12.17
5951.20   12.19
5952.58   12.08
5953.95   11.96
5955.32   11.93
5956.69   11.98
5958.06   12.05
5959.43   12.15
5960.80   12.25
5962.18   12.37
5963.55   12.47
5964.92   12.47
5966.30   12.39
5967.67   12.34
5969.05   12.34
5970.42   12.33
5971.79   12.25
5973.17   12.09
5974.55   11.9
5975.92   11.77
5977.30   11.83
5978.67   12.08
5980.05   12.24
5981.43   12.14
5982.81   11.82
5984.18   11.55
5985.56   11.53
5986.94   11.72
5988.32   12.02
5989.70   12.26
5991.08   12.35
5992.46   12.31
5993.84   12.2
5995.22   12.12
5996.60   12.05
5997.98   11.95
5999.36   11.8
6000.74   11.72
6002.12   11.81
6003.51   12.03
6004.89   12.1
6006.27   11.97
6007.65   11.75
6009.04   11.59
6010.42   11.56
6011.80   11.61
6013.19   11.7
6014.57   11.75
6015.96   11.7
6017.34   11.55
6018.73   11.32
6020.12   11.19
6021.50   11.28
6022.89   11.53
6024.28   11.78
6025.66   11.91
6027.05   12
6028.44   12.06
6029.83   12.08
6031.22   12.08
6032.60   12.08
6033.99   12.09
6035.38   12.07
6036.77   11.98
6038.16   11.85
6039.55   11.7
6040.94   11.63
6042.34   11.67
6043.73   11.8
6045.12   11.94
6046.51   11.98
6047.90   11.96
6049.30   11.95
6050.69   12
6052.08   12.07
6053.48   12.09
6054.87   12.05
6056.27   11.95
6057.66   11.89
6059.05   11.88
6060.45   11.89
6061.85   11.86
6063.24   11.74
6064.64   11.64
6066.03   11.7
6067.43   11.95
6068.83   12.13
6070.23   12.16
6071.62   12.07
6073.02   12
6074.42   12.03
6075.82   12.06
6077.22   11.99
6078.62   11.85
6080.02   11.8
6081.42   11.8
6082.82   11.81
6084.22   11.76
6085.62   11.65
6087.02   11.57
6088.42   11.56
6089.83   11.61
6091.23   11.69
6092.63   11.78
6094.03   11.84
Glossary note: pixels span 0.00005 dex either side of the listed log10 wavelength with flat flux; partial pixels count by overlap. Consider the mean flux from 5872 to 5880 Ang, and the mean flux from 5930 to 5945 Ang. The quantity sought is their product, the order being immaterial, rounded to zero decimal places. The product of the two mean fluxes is 146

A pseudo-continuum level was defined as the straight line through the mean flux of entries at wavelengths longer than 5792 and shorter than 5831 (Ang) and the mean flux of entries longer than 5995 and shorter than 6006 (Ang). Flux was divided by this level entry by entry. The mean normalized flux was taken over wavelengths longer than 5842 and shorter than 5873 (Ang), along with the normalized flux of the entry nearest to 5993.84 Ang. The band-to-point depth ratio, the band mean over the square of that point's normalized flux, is 0.93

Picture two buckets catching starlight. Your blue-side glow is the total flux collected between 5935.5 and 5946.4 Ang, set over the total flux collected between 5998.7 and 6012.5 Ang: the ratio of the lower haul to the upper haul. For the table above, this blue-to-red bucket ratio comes 0.83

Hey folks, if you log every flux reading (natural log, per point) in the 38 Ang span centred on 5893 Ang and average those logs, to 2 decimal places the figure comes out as 2.45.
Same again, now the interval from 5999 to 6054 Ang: 2.47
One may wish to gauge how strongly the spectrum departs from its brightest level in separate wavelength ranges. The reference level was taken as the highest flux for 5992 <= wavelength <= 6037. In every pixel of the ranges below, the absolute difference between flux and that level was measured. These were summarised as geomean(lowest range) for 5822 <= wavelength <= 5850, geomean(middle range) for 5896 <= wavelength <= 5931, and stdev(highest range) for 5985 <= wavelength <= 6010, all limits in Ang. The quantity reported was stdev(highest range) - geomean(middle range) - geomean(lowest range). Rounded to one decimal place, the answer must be 0.0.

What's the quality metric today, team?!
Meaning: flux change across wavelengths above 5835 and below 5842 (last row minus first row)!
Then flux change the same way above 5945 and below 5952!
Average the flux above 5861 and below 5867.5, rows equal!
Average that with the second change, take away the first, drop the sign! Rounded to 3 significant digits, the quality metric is 6.19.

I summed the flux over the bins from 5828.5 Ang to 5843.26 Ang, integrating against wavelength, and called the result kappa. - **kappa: 185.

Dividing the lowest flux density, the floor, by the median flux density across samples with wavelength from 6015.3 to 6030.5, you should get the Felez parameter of 0.956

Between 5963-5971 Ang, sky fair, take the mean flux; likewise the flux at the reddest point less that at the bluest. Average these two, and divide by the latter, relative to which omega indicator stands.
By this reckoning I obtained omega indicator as -44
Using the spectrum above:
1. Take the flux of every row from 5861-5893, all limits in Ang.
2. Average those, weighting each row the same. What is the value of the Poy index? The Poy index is 11.7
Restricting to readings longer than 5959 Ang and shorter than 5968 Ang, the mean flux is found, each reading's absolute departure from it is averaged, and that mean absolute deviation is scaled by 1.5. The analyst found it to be 0.13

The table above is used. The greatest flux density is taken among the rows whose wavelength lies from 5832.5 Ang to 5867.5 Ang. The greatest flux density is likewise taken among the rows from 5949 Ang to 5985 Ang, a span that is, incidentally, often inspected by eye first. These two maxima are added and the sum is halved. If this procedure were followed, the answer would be 12.6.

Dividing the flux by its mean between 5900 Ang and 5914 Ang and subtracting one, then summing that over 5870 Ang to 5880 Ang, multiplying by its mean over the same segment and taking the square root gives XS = 0.00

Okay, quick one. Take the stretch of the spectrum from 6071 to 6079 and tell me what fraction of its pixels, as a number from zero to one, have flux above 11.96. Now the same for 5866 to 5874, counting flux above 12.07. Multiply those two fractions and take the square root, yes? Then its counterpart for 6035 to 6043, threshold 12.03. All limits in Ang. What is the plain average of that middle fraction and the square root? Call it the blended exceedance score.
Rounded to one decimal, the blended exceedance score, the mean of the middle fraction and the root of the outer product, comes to 0.3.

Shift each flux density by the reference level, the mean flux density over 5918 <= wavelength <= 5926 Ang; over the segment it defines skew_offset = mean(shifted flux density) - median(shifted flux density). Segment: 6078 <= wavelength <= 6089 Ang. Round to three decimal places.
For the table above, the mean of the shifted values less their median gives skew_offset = -0.055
